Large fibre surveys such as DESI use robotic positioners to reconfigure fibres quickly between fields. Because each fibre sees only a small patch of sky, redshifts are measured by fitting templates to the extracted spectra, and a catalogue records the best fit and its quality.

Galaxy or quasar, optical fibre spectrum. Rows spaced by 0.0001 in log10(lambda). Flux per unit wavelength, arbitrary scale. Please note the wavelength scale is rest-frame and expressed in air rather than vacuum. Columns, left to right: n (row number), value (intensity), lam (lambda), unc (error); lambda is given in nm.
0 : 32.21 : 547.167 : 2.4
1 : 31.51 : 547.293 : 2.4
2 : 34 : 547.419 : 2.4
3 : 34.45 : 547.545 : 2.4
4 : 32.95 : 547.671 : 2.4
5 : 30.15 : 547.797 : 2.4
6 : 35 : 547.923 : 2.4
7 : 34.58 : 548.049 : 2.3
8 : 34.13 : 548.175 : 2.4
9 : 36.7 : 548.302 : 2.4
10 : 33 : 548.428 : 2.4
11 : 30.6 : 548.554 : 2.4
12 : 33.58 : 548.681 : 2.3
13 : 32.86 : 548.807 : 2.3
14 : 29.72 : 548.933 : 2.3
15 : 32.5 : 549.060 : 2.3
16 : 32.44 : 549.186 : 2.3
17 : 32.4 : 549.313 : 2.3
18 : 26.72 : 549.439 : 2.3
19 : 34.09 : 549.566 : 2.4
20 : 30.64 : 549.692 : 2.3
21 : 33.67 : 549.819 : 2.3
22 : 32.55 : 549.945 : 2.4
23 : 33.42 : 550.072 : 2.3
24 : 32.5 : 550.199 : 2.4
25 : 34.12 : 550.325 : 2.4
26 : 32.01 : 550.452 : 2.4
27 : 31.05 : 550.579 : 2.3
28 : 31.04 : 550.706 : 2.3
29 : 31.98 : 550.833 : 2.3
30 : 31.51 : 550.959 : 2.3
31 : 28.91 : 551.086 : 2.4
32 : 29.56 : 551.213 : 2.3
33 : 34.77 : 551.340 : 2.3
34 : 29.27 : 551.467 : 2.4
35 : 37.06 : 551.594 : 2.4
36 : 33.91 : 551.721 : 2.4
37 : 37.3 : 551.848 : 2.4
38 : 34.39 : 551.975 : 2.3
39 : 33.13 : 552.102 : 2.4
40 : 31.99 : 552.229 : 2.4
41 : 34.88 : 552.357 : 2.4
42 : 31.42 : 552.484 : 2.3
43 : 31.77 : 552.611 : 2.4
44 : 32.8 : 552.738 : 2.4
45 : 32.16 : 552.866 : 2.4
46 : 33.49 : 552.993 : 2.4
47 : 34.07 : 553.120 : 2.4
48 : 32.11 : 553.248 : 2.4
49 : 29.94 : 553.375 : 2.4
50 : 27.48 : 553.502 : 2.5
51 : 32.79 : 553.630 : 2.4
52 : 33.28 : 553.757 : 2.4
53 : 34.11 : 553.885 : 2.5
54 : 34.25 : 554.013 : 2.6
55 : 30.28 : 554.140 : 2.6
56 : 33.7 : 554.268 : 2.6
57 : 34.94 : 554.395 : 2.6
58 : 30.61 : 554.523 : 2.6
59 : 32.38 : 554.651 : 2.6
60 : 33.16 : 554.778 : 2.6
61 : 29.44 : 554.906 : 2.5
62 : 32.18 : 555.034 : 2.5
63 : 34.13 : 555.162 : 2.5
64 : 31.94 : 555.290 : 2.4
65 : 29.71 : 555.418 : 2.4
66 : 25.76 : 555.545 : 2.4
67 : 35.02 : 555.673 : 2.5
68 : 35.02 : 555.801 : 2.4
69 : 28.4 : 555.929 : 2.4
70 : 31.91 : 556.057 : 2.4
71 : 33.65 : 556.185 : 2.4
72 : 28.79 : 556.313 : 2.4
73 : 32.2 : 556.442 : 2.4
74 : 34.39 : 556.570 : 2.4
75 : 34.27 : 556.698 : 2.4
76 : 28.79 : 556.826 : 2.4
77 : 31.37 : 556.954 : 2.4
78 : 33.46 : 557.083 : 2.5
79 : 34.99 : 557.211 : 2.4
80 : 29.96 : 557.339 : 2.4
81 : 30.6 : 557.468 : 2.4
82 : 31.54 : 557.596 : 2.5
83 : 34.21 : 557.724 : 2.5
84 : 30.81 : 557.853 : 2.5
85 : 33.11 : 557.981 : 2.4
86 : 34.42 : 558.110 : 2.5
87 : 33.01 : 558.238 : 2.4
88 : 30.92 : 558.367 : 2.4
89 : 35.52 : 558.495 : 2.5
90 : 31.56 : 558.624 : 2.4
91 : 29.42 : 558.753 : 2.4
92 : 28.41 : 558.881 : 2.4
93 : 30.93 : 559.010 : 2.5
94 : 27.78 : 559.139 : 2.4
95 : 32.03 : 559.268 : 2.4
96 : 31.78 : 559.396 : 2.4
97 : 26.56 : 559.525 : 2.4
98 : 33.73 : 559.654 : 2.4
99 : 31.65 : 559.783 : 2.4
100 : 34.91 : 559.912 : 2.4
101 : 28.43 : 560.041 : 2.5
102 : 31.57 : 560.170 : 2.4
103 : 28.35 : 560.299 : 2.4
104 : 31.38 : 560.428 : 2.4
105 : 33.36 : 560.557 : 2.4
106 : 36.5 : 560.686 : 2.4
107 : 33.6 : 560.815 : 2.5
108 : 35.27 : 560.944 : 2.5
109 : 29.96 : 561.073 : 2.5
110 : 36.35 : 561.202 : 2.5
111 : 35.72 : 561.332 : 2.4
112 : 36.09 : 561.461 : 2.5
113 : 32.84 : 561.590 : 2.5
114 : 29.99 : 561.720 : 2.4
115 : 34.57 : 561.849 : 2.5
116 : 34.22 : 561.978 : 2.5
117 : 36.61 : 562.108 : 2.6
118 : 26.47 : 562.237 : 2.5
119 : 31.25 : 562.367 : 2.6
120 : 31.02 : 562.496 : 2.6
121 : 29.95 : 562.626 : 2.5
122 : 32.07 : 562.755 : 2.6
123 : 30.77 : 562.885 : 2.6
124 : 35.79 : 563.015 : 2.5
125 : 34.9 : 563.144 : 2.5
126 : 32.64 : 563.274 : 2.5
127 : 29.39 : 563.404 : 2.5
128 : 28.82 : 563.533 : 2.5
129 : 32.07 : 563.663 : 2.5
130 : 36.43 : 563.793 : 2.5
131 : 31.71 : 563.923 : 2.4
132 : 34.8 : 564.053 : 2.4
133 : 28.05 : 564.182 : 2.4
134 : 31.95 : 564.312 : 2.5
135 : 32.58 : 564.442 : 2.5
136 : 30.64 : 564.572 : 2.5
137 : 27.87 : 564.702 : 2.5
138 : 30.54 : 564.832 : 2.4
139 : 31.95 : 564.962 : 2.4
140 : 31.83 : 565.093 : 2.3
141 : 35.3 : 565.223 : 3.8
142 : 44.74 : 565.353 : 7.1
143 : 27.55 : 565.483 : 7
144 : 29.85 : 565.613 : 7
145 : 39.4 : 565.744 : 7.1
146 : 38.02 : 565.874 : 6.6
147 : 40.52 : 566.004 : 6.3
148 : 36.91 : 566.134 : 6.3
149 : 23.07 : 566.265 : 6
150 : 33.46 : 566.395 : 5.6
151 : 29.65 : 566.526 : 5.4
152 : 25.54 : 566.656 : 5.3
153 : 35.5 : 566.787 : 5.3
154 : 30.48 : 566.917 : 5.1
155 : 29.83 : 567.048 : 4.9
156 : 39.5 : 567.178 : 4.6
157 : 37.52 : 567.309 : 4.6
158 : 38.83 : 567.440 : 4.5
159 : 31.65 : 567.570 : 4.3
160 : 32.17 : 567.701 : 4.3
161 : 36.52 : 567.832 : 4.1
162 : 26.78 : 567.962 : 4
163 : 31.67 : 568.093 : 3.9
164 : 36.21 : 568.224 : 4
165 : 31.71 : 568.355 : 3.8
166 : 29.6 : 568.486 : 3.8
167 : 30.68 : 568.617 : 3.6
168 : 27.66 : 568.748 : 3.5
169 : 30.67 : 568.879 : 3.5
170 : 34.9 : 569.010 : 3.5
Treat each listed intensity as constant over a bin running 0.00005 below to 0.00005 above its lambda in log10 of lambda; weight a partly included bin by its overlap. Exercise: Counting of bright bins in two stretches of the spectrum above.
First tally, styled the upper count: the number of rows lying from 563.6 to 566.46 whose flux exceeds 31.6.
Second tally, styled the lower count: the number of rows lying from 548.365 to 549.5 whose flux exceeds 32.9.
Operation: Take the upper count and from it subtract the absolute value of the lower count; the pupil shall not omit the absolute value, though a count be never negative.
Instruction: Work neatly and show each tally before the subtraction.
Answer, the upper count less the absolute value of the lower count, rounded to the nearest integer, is 13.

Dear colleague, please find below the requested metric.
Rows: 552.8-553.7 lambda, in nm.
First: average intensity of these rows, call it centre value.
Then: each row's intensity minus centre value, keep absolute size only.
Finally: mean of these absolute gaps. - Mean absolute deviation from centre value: 1.7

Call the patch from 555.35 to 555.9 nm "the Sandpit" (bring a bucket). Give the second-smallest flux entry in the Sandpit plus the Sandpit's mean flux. 61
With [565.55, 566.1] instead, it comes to 75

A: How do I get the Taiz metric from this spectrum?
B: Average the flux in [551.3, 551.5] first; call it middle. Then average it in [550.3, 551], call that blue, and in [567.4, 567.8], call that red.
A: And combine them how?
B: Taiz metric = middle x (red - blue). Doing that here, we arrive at 73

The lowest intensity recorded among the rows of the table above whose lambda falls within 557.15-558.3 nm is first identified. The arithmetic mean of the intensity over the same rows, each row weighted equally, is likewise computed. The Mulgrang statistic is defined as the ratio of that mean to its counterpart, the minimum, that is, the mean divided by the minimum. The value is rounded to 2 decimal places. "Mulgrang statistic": 1.09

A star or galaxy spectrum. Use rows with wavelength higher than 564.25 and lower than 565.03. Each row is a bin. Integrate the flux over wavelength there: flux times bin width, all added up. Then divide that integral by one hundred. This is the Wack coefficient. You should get 0.241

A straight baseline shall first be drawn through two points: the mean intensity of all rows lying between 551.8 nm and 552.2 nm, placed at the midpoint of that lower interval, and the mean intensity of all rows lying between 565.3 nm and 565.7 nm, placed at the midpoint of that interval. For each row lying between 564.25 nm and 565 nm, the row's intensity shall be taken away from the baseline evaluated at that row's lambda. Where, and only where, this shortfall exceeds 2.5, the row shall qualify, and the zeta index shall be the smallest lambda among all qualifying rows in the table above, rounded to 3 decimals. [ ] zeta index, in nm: 564.572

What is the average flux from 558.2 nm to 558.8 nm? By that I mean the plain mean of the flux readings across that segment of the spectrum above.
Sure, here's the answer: 32.09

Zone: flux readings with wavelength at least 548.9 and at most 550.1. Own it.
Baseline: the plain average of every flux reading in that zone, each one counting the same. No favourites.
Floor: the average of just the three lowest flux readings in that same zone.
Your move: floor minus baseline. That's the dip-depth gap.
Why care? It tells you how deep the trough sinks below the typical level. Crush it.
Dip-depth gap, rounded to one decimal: -2.8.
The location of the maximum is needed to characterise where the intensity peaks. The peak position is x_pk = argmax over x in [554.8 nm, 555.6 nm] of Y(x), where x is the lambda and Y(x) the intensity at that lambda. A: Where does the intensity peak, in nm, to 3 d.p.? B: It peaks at 555.162 nm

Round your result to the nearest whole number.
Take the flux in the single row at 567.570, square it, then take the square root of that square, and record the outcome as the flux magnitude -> 32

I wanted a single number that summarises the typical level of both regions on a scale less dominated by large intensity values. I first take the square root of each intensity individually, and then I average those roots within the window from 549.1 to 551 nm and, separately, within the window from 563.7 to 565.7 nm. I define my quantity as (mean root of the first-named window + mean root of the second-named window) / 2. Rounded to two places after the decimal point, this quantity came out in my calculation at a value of 5.67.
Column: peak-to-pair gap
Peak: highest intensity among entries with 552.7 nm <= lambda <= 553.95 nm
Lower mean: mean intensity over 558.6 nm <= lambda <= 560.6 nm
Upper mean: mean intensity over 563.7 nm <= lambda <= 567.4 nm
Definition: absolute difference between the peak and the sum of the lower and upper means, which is 29.7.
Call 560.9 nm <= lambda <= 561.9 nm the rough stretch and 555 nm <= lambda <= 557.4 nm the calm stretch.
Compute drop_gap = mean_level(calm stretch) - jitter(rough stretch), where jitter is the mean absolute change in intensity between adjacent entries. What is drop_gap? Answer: 28.6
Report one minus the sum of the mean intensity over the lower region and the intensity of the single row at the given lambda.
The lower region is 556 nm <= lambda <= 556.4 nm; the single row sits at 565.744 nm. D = -69.8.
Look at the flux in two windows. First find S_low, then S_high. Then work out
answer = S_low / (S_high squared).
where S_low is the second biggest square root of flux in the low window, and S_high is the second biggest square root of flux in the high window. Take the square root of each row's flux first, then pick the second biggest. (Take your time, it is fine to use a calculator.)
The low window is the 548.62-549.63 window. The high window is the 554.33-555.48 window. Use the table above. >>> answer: 0.170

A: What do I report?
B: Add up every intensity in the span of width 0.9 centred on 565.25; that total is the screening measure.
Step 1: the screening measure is 232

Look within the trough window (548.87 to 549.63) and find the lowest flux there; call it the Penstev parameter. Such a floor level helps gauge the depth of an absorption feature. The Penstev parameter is 26.72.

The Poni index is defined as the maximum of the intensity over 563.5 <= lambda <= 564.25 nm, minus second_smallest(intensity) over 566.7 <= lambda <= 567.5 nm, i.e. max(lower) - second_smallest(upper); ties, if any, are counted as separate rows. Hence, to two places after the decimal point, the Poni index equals 5.95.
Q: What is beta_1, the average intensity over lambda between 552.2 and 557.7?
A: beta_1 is 32.1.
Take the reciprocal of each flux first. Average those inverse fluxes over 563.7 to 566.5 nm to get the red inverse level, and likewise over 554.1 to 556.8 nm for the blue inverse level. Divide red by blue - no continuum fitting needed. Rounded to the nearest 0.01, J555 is 0.98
